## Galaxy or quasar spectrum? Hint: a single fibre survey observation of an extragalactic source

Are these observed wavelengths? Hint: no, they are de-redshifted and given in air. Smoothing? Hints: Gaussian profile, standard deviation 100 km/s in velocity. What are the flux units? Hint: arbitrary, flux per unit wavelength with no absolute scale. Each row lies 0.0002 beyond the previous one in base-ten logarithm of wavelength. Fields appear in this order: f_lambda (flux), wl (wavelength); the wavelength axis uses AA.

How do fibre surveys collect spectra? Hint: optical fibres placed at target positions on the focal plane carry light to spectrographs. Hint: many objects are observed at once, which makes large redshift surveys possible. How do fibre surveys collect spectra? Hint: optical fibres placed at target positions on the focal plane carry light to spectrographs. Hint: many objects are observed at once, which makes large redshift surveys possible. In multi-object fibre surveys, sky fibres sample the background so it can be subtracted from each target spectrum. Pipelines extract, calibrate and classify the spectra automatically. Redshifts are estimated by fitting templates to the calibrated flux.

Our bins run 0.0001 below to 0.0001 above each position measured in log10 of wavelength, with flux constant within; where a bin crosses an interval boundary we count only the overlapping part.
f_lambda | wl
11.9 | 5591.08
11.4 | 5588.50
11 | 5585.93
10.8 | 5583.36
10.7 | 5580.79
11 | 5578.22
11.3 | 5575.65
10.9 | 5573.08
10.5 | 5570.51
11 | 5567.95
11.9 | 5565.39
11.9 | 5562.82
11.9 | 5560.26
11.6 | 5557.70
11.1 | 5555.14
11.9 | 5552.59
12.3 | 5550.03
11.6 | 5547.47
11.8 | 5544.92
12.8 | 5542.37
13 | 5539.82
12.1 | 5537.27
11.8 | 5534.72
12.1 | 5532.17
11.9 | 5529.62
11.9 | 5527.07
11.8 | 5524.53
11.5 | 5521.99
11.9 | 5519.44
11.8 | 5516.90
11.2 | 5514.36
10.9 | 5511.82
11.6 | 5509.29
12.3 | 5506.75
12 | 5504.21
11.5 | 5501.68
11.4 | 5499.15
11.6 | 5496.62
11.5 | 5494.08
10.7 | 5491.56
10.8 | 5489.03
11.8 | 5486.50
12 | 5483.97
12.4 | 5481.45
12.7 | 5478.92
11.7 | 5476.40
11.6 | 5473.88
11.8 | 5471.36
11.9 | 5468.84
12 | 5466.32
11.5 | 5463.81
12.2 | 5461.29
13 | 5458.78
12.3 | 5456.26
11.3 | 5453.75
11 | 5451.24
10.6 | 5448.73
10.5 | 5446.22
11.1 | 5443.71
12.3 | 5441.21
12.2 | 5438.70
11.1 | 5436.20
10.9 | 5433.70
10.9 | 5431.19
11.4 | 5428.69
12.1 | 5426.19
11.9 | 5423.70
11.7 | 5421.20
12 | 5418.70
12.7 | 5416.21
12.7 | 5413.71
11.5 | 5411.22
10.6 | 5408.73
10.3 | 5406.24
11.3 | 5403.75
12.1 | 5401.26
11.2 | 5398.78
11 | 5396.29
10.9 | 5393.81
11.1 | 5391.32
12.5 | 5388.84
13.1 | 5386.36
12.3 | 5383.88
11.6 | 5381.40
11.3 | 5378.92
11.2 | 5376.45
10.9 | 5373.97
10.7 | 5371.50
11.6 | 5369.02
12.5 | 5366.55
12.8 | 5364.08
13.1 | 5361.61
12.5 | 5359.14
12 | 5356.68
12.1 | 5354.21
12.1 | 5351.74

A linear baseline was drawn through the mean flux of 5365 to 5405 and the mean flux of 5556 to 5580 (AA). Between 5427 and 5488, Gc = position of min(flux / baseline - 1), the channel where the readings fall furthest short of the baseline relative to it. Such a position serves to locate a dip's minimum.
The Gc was 5446.22 AA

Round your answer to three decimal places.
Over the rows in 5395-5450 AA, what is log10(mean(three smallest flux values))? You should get 1.020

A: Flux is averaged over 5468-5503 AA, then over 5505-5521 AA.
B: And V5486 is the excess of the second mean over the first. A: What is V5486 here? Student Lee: -0.05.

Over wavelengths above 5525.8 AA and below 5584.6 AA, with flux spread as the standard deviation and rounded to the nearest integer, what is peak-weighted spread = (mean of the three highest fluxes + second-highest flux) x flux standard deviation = 16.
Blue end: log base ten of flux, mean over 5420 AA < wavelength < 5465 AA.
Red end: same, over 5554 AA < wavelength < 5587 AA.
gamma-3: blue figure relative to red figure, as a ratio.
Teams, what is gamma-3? 1.013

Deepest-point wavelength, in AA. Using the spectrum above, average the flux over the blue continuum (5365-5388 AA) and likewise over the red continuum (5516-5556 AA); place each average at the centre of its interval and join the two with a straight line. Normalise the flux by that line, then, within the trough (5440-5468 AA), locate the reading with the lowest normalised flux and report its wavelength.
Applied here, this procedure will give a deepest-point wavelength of 5446.22 AA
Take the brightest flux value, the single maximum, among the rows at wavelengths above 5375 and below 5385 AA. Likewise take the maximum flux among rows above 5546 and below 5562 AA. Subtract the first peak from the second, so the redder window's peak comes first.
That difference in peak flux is 0.0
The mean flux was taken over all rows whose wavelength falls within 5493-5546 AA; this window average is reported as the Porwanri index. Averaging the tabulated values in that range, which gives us 11.83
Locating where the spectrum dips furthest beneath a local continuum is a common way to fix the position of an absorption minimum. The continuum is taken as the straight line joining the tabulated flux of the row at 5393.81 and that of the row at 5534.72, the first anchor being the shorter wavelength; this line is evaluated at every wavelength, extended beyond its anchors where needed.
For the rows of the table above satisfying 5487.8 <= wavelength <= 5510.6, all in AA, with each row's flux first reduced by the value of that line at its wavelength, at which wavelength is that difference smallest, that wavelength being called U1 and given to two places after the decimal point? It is 5491.56 AA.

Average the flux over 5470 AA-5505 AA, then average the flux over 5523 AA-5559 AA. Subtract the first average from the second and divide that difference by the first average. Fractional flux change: 0.026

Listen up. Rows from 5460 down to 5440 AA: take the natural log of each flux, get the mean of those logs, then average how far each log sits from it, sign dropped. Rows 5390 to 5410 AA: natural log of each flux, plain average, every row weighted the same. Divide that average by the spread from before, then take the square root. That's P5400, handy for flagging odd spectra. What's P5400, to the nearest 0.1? 6.1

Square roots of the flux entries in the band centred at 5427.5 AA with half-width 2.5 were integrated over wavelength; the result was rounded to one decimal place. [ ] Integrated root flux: 17.1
